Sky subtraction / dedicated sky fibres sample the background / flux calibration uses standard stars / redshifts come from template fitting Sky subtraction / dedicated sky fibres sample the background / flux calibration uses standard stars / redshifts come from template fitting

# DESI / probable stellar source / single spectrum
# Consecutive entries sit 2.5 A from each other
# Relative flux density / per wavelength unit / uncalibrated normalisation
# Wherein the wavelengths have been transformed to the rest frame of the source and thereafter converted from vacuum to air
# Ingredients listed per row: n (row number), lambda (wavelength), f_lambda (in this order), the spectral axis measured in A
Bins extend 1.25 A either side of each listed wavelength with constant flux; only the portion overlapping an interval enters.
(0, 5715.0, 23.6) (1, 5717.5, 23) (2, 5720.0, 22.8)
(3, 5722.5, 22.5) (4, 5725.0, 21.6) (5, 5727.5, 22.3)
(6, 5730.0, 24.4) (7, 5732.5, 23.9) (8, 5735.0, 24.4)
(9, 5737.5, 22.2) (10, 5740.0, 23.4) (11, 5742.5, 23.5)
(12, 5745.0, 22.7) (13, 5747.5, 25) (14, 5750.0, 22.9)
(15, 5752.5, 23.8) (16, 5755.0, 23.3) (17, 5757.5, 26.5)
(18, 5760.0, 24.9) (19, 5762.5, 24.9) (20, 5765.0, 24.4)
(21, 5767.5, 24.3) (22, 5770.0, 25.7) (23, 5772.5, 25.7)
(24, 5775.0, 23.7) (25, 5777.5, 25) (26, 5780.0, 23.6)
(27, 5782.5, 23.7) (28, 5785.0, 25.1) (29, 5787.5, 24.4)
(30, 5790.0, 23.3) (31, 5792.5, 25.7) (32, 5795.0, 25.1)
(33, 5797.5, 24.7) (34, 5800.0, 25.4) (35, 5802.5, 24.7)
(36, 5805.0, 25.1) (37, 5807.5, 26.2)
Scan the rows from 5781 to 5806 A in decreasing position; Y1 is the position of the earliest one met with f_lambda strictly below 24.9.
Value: 5802.5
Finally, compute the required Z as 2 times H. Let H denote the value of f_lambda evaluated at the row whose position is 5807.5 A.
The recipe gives 52.4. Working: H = 26.2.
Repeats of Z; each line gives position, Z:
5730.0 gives 48.8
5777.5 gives 50.0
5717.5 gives 46.0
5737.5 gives 44.4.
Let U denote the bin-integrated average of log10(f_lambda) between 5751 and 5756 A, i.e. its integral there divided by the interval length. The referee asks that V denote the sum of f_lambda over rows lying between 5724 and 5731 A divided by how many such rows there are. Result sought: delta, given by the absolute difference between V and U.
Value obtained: 21.4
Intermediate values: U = 1.37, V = 22.8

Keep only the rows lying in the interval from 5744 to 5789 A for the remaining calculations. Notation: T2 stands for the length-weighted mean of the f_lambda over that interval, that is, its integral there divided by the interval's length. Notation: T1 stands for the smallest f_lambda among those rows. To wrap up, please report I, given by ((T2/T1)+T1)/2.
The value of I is 11.9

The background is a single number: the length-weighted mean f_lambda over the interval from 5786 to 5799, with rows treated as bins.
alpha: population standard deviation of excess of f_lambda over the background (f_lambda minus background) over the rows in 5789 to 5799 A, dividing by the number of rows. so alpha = 0.88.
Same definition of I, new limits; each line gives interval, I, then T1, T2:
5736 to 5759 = 11.6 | 22.2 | 23.7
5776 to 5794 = 12.2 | 23.3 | 24.4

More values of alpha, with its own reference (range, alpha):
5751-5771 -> 0.96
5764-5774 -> 0.68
